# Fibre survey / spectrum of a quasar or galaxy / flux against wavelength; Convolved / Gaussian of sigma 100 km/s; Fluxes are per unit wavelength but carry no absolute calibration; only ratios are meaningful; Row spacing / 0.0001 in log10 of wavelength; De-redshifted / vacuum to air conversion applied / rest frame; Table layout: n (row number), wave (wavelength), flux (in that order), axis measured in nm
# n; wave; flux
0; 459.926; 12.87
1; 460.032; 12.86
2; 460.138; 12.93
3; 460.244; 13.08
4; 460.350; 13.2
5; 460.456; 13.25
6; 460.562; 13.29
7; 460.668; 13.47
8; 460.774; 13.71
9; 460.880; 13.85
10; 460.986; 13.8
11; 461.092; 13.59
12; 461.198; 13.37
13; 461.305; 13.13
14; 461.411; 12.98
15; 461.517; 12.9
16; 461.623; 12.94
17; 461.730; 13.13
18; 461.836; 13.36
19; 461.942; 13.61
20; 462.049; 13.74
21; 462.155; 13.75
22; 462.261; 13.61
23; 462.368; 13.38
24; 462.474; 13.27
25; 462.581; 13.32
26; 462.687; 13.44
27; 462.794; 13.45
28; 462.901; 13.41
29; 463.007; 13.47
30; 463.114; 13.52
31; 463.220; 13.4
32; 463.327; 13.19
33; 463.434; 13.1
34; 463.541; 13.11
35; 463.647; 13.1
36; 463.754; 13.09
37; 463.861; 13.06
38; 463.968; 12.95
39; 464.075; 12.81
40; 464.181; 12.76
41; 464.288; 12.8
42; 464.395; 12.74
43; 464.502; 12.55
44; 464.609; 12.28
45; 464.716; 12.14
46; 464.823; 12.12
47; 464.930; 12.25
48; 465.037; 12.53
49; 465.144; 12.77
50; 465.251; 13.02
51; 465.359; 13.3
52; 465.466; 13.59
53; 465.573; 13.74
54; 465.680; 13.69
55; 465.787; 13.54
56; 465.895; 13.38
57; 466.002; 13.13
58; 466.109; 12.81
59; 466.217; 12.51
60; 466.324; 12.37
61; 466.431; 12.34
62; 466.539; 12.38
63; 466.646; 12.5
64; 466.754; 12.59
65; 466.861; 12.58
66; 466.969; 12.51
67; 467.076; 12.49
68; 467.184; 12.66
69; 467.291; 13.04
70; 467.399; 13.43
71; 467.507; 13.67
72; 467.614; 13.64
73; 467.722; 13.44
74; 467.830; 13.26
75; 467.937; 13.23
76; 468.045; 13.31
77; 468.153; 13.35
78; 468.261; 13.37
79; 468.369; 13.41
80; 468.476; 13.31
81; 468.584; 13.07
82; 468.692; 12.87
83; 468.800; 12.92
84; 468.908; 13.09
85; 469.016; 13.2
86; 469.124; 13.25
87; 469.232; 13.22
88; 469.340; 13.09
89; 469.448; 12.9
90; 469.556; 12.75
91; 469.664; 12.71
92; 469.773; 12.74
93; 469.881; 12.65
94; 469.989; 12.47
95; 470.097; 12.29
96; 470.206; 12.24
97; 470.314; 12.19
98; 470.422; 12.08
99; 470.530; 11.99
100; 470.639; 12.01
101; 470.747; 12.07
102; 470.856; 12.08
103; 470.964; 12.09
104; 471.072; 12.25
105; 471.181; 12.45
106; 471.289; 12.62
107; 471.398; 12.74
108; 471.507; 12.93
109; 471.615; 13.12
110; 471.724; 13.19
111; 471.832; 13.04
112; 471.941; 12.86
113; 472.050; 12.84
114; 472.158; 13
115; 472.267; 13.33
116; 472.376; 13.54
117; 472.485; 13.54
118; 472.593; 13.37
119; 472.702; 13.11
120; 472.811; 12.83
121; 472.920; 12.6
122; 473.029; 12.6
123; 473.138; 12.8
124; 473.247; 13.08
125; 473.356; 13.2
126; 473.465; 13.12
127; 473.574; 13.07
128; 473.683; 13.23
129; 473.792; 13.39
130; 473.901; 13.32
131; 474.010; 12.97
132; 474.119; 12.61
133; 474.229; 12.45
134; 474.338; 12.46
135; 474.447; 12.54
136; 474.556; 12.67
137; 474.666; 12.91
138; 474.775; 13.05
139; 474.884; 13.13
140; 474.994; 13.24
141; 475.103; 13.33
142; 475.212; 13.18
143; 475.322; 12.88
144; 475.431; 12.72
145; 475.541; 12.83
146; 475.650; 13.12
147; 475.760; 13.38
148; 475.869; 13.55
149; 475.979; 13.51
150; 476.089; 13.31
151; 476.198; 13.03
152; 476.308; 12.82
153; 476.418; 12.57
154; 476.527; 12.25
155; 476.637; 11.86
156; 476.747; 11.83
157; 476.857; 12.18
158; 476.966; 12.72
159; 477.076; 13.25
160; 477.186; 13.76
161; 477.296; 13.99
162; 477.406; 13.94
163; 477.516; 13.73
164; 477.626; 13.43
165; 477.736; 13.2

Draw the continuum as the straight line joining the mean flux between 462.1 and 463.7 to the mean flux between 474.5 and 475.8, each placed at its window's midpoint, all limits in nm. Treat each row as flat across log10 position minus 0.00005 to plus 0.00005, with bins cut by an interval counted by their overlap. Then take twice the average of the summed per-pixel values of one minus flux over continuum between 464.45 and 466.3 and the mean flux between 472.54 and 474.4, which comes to 13.5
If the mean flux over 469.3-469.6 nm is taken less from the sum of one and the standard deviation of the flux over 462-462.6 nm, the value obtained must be -11.7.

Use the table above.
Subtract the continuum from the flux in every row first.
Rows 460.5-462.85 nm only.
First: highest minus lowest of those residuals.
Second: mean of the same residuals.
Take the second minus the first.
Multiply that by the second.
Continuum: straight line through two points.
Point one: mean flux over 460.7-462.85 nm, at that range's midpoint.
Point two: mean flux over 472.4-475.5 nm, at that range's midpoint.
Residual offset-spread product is 0.0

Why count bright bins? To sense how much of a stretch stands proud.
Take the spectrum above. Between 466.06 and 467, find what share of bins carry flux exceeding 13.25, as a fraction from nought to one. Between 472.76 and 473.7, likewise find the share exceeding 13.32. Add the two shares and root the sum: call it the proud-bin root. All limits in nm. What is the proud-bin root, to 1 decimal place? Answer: 0.0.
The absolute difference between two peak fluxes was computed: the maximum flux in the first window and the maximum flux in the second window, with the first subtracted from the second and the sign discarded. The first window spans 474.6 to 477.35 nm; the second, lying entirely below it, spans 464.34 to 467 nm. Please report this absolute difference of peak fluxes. 0.25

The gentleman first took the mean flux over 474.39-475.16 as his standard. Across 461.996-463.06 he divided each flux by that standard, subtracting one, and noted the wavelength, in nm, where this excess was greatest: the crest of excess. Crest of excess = 462.155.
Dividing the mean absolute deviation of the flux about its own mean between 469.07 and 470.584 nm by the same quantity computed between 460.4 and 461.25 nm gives 1.8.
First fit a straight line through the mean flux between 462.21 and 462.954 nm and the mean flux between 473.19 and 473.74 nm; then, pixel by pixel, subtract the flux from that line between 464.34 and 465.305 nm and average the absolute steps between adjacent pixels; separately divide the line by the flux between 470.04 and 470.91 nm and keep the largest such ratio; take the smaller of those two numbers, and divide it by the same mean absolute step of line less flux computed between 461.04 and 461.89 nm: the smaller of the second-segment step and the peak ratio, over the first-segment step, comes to 1.16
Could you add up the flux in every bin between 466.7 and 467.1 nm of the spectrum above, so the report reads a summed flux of 50.2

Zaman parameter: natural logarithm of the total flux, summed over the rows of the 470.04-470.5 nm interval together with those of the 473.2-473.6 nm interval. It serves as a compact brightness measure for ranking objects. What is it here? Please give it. 4.62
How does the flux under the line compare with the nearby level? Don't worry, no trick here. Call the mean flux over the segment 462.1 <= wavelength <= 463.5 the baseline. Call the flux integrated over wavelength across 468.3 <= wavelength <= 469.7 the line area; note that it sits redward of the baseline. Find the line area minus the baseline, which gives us 4.9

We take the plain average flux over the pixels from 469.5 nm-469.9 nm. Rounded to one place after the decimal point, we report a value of 12.7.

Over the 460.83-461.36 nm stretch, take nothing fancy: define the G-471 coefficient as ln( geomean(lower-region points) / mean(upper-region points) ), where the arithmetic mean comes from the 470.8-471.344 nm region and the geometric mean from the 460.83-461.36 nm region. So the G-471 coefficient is 0.10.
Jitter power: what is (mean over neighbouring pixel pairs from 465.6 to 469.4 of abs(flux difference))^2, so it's 0.018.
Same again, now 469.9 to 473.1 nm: 0.017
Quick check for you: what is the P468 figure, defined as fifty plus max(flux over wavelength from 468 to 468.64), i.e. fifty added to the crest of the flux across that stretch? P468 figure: 63.4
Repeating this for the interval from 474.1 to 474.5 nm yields 62.6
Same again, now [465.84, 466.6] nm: 63.4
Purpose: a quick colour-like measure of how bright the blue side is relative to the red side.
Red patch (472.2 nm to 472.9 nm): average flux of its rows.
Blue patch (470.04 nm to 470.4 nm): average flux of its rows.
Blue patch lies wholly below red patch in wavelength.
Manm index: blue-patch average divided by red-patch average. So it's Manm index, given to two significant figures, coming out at 0.92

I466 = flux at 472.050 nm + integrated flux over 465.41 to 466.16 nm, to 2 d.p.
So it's 22.91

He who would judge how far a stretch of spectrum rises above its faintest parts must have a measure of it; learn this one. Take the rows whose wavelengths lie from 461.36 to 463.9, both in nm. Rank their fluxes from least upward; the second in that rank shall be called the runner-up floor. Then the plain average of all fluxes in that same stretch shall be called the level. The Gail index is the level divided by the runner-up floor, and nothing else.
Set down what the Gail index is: 1.03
